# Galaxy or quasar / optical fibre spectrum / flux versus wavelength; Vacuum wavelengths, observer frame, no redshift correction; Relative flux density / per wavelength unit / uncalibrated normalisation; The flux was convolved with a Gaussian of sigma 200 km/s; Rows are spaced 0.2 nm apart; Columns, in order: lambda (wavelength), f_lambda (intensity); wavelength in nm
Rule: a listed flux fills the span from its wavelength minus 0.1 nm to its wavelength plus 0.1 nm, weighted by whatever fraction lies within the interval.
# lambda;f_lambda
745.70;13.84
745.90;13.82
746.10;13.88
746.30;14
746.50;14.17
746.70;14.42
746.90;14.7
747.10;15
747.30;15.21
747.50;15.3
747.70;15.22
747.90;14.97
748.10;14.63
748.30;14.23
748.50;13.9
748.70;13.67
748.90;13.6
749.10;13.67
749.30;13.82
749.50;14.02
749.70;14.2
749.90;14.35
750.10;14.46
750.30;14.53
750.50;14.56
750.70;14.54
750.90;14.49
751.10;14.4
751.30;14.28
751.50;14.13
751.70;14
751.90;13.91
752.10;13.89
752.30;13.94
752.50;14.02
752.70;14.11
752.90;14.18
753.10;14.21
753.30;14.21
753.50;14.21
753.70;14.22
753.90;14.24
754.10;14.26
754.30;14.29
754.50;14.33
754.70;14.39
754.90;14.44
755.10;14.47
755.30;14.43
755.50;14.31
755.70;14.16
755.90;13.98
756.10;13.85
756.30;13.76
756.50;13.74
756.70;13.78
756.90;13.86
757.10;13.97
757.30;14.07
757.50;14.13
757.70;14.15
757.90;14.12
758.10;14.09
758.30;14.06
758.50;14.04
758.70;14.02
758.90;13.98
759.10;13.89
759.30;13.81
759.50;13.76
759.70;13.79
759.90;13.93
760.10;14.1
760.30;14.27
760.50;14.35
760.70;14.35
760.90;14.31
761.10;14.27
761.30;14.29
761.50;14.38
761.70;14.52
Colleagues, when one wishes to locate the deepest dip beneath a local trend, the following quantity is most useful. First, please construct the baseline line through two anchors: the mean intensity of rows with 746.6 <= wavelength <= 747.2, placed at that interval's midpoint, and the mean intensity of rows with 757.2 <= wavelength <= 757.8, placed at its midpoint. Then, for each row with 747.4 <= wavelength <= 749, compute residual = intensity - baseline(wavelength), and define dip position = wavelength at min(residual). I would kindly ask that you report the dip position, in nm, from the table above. 748.90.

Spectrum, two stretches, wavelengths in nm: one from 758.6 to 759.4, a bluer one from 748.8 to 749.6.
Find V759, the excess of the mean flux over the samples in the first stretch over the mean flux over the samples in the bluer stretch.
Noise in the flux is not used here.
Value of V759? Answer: 0.15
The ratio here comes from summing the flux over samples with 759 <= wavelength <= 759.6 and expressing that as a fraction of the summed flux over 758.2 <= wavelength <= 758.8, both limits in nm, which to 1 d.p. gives 1.0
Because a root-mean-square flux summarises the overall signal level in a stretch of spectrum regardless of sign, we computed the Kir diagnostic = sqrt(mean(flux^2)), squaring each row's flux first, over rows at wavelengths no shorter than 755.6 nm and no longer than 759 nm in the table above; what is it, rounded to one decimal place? 14.0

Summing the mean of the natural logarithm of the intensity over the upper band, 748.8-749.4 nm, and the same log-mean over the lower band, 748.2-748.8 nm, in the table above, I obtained 5.25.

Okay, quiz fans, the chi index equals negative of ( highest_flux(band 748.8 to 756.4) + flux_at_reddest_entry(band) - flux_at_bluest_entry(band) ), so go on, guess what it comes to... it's -14.7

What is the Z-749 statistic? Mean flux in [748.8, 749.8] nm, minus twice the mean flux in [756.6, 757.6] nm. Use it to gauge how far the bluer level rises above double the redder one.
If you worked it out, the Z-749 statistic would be -14.06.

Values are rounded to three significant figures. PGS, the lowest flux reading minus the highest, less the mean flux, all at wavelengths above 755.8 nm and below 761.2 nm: -14.6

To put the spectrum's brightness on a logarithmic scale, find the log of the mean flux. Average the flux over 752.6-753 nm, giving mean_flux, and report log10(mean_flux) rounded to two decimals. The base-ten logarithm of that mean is 1.15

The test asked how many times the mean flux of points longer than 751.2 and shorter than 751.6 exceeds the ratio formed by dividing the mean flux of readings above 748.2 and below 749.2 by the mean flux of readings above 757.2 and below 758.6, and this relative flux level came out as 14.5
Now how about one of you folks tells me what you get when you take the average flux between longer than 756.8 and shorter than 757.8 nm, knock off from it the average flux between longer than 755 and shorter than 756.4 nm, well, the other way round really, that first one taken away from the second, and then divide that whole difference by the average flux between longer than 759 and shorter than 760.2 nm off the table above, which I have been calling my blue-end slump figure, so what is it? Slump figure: 0.01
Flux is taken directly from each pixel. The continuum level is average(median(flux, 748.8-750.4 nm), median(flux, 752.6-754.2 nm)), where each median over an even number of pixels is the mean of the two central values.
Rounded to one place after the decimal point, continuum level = 14.2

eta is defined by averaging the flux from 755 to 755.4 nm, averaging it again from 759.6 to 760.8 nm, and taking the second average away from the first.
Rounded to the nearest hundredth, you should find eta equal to 0.32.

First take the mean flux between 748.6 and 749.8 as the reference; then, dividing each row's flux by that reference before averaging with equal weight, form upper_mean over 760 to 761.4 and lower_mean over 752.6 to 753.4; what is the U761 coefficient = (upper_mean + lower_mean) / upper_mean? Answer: 1.99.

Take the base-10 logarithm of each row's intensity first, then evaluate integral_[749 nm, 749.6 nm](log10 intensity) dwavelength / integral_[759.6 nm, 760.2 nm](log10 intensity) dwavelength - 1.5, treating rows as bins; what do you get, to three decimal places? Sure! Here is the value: -0.503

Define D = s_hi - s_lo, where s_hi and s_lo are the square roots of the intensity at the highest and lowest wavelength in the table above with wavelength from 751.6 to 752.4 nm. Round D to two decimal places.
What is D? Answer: -0.01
